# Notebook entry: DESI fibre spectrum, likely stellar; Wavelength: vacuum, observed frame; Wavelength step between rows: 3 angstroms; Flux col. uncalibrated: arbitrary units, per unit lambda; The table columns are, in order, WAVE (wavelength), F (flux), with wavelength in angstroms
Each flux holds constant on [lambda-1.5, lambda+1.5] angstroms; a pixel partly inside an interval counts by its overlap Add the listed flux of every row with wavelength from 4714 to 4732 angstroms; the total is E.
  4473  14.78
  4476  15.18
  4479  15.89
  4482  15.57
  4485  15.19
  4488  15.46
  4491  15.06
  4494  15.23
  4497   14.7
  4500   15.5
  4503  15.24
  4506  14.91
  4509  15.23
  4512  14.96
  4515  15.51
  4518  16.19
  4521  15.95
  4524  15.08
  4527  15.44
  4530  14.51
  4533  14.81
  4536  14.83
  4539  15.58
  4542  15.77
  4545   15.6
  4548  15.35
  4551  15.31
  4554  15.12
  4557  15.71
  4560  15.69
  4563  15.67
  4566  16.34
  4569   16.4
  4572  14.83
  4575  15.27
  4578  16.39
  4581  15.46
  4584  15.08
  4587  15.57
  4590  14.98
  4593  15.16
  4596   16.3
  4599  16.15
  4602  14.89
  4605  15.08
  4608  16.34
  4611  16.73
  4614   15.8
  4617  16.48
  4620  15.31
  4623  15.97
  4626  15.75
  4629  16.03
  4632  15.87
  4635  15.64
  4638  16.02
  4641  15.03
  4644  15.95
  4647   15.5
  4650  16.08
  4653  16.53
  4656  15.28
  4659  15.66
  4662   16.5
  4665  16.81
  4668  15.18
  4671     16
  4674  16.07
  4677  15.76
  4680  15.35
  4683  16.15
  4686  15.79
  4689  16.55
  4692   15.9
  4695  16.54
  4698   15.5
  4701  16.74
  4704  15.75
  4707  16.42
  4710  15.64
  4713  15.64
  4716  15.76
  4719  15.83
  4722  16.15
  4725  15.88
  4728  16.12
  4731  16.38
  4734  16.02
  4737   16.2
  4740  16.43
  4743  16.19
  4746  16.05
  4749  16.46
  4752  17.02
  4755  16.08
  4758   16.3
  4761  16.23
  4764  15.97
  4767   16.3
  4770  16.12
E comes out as 96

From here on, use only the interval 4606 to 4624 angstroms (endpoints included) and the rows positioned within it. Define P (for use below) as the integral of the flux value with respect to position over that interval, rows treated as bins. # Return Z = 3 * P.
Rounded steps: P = 289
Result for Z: 868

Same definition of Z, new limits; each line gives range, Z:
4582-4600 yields 838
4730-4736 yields 291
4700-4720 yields 957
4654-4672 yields 860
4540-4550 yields 467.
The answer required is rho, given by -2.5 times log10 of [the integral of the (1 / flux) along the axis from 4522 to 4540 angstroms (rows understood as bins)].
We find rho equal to -0.195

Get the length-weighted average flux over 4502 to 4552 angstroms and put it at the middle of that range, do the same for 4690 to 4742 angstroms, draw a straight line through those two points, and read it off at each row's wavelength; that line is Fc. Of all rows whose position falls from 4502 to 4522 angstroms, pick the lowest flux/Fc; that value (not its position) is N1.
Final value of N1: 0.979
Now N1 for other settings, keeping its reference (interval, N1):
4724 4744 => 0.987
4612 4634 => 0.976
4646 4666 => 0.966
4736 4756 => 0.992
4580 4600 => 0.963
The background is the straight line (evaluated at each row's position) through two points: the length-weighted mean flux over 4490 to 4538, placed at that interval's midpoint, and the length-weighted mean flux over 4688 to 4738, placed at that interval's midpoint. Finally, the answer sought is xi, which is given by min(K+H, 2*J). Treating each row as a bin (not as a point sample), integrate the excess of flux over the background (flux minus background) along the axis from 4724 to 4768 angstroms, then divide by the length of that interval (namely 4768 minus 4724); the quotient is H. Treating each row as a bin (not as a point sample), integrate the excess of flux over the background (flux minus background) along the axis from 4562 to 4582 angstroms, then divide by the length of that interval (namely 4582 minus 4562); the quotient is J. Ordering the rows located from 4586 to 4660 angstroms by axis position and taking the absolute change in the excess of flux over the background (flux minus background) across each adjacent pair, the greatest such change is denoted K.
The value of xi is 0.65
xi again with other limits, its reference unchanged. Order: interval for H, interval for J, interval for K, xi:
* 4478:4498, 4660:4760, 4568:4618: 0.11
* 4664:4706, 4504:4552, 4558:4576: 0.10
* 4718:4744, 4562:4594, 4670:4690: 0.17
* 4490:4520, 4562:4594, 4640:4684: 0.17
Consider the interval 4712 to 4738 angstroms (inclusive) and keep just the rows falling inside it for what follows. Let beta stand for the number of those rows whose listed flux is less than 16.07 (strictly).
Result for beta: 5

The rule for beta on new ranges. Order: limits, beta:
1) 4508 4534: 8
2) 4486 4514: 9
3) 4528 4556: 9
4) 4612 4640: 8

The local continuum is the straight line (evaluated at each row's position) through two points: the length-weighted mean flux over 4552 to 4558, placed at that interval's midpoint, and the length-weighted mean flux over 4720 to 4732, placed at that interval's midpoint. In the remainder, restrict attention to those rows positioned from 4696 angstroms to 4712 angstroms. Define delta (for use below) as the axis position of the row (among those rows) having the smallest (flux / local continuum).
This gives 4698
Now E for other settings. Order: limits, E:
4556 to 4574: 95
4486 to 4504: 91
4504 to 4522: 93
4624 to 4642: 94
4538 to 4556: 93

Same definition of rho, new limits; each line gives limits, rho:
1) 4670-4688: -0.137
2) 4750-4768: -0.107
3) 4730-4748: -0.114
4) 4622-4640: -0.138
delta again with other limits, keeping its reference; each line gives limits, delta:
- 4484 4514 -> 4497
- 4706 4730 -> 4713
